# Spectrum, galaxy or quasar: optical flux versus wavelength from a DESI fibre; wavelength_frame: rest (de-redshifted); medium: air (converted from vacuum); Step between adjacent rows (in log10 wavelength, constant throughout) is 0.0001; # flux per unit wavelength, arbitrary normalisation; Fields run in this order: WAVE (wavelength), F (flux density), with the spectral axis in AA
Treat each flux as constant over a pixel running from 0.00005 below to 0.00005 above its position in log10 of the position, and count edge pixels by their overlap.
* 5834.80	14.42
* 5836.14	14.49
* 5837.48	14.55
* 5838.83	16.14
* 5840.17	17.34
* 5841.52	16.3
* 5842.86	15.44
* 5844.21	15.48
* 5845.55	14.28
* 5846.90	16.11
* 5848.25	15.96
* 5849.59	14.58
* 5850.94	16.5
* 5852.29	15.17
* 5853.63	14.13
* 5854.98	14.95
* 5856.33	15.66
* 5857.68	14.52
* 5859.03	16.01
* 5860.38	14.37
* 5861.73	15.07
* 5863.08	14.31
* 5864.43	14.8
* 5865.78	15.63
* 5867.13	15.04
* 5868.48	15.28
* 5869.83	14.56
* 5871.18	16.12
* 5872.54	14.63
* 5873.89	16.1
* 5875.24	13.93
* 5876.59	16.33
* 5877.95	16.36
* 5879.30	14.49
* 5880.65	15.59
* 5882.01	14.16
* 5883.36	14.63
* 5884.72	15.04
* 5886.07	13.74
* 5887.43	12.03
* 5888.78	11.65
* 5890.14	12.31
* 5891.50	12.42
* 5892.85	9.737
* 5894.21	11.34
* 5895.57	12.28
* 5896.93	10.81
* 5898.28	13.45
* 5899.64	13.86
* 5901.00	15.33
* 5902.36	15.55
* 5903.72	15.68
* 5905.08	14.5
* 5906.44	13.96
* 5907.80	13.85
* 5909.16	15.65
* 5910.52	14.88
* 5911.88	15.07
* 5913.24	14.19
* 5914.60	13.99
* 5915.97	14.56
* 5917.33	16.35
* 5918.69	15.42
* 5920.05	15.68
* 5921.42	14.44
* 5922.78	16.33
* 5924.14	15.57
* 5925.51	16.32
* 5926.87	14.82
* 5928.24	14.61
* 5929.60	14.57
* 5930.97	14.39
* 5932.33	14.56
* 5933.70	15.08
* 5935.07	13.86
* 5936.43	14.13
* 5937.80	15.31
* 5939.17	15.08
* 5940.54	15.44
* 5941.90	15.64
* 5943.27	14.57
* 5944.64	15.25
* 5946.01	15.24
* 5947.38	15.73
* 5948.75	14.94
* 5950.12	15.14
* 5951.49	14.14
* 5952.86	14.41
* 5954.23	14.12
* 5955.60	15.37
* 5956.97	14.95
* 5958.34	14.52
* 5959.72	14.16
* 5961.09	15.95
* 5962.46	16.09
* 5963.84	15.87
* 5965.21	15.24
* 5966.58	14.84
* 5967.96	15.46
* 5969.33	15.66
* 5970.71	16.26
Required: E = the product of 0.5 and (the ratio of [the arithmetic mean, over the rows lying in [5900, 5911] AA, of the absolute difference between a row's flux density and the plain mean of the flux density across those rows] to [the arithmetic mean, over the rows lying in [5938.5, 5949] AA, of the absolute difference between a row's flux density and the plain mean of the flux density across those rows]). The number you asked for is 1.1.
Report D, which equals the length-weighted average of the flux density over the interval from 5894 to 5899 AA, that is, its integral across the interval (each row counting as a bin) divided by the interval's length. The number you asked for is 12.0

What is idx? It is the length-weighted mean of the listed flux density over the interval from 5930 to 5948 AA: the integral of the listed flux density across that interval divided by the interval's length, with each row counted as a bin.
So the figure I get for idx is 14.9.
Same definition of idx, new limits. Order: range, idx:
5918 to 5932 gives 15.2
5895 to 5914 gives 14.2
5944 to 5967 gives 15.1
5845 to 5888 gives 15.0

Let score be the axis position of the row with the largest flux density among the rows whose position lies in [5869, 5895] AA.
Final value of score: 5877.95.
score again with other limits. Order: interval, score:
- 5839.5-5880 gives 5840.17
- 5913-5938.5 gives 5917.33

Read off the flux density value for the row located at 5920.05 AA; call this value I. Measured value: 15.68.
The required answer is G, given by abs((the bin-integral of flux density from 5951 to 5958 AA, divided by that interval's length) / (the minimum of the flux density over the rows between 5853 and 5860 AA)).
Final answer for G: 1.03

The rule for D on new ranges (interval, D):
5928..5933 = 14.5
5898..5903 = 14.6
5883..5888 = 13.8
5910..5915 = 14.6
